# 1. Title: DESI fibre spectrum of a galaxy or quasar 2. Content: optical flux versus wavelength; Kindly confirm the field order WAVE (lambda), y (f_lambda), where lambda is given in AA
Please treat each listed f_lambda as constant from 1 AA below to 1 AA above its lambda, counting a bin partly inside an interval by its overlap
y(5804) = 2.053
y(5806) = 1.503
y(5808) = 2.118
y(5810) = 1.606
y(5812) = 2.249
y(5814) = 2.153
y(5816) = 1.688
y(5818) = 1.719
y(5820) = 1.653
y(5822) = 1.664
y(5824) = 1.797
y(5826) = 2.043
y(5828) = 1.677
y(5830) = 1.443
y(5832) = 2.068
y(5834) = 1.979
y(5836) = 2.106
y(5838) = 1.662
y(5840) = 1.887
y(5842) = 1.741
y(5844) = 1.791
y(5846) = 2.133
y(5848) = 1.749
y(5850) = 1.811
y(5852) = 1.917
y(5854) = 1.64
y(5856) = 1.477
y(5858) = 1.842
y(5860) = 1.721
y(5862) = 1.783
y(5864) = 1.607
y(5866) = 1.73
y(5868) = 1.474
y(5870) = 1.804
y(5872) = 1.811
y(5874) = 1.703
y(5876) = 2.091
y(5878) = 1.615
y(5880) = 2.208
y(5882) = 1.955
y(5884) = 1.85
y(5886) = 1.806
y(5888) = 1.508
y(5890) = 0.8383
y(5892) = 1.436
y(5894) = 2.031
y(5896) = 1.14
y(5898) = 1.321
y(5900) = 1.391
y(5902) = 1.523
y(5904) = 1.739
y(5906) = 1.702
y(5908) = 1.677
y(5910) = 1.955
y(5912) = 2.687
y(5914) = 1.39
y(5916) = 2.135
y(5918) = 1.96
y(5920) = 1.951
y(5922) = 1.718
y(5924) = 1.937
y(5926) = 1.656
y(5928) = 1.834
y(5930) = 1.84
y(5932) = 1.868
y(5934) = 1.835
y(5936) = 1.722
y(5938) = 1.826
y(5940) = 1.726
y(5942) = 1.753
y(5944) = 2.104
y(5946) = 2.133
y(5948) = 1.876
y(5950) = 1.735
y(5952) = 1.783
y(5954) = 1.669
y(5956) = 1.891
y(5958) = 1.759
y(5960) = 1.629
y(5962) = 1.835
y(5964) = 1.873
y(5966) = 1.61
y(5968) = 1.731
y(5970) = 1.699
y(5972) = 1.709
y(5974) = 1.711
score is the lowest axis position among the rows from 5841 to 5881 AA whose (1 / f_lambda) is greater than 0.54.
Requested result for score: 5842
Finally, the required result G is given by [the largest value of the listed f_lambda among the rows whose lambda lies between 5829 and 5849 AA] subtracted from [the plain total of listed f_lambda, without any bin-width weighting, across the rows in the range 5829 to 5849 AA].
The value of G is 16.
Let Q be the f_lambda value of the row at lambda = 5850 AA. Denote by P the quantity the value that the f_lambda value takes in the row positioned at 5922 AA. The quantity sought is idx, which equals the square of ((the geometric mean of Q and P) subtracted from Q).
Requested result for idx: 0.002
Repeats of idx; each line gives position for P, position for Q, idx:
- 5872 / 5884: 0.000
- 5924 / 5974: 0.012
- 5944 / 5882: 0.005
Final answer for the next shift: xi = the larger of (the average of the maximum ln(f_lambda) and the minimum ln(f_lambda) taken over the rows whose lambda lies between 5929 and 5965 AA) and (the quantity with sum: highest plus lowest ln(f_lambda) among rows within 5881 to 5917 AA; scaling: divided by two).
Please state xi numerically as 0.623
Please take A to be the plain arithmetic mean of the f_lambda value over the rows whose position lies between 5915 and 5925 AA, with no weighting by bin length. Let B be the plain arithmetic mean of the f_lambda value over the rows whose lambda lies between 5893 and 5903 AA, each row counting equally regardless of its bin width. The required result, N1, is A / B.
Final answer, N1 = 1.310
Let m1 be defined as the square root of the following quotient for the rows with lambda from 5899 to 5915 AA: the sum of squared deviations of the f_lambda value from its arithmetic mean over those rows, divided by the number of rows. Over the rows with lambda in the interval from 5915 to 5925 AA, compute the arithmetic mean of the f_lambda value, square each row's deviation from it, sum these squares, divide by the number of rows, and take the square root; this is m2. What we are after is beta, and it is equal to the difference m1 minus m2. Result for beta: 0.26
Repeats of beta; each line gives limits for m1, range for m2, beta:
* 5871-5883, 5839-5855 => 0.07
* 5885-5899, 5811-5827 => 0.14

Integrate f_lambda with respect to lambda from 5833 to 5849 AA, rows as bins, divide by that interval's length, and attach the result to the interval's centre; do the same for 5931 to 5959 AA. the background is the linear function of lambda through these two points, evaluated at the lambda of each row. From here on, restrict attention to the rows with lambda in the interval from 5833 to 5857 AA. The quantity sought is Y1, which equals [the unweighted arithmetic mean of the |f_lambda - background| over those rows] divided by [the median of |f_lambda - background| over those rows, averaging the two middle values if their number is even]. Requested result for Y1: 1.18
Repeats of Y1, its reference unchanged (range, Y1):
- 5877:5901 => 1.06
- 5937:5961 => 1.35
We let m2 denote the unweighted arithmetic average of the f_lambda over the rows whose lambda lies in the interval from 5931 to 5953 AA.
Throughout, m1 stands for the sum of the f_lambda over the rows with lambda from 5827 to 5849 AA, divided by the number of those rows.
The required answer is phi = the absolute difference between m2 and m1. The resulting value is 0.011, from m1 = 1.84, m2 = 1.85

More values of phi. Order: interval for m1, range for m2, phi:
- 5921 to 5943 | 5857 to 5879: 0.049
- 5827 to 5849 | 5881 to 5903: 0.312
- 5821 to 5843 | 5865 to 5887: 0.002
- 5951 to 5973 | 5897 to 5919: 0.027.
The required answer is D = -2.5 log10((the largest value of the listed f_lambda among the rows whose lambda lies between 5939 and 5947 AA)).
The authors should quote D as -0.82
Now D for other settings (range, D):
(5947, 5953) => -0.68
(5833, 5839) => -0.81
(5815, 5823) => -0.59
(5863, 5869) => -0.60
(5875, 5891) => -0.86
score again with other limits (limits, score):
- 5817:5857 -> 5818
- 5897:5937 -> 5898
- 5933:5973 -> 5934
